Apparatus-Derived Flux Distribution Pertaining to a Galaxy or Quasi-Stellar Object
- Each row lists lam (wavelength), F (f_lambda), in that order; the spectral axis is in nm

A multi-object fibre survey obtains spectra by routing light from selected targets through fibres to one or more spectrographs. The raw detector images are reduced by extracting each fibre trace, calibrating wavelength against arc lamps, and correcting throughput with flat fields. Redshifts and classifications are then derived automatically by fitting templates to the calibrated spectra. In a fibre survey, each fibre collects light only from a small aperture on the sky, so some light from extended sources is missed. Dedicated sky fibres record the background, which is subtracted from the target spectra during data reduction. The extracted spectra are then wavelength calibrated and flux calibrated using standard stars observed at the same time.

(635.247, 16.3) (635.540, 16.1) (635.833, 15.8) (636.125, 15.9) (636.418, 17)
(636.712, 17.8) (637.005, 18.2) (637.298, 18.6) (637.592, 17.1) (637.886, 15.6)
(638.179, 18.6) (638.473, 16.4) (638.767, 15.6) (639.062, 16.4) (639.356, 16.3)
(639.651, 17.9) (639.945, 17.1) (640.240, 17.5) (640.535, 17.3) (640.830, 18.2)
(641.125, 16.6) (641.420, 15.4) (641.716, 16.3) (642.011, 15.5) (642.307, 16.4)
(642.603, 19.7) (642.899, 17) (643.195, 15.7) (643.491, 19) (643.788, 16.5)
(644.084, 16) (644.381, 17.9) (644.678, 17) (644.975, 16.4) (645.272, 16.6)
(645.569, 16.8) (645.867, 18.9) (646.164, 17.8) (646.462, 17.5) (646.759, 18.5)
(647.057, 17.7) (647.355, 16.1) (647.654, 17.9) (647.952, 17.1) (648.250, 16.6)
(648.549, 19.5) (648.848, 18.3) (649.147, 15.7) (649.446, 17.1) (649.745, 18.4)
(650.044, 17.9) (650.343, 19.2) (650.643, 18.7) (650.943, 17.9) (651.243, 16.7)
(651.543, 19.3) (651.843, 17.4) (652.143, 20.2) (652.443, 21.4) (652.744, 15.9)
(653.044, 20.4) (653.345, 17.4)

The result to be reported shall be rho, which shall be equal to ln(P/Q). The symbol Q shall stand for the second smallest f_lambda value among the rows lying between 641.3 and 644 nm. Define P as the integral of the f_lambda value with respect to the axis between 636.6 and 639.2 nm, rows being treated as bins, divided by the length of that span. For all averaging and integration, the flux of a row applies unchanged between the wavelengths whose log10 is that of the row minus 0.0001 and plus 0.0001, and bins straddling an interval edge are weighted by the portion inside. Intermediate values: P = 17.1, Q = 15.5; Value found 0.10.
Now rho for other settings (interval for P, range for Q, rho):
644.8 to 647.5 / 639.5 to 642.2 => 0.11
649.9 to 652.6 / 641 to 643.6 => 0.19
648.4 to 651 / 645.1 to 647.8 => 0.09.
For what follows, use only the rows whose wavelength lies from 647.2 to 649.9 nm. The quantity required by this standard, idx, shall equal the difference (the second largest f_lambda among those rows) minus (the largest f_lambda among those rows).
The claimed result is -1.10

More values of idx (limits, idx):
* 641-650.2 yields -0.20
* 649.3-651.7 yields -0.10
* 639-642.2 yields -0.30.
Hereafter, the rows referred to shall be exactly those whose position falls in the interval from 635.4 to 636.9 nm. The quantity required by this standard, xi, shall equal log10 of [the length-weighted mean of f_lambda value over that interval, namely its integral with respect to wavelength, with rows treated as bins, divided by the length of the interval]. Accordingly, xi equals 1.22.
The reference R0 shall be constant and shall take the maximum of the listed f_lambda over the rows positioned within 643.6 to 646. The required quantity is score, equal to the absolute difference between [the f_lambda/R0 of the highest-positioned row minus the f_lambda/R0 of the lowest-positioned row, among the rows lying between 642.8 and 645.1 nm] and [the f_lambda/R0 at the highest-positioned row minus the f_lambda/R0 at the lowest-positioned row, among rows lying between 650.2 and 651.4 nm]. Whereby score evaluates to 0.10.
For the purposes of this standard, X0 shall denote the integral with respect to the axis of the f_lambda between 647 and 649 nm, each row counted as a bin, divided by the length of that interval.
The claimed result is 17.6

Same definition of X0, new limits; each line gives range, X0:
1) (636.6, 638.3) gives 17.6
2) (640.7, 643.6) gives 16.9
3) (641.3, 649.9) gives 17.2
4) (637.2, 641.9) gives 16.9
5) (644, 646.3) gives 17.2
